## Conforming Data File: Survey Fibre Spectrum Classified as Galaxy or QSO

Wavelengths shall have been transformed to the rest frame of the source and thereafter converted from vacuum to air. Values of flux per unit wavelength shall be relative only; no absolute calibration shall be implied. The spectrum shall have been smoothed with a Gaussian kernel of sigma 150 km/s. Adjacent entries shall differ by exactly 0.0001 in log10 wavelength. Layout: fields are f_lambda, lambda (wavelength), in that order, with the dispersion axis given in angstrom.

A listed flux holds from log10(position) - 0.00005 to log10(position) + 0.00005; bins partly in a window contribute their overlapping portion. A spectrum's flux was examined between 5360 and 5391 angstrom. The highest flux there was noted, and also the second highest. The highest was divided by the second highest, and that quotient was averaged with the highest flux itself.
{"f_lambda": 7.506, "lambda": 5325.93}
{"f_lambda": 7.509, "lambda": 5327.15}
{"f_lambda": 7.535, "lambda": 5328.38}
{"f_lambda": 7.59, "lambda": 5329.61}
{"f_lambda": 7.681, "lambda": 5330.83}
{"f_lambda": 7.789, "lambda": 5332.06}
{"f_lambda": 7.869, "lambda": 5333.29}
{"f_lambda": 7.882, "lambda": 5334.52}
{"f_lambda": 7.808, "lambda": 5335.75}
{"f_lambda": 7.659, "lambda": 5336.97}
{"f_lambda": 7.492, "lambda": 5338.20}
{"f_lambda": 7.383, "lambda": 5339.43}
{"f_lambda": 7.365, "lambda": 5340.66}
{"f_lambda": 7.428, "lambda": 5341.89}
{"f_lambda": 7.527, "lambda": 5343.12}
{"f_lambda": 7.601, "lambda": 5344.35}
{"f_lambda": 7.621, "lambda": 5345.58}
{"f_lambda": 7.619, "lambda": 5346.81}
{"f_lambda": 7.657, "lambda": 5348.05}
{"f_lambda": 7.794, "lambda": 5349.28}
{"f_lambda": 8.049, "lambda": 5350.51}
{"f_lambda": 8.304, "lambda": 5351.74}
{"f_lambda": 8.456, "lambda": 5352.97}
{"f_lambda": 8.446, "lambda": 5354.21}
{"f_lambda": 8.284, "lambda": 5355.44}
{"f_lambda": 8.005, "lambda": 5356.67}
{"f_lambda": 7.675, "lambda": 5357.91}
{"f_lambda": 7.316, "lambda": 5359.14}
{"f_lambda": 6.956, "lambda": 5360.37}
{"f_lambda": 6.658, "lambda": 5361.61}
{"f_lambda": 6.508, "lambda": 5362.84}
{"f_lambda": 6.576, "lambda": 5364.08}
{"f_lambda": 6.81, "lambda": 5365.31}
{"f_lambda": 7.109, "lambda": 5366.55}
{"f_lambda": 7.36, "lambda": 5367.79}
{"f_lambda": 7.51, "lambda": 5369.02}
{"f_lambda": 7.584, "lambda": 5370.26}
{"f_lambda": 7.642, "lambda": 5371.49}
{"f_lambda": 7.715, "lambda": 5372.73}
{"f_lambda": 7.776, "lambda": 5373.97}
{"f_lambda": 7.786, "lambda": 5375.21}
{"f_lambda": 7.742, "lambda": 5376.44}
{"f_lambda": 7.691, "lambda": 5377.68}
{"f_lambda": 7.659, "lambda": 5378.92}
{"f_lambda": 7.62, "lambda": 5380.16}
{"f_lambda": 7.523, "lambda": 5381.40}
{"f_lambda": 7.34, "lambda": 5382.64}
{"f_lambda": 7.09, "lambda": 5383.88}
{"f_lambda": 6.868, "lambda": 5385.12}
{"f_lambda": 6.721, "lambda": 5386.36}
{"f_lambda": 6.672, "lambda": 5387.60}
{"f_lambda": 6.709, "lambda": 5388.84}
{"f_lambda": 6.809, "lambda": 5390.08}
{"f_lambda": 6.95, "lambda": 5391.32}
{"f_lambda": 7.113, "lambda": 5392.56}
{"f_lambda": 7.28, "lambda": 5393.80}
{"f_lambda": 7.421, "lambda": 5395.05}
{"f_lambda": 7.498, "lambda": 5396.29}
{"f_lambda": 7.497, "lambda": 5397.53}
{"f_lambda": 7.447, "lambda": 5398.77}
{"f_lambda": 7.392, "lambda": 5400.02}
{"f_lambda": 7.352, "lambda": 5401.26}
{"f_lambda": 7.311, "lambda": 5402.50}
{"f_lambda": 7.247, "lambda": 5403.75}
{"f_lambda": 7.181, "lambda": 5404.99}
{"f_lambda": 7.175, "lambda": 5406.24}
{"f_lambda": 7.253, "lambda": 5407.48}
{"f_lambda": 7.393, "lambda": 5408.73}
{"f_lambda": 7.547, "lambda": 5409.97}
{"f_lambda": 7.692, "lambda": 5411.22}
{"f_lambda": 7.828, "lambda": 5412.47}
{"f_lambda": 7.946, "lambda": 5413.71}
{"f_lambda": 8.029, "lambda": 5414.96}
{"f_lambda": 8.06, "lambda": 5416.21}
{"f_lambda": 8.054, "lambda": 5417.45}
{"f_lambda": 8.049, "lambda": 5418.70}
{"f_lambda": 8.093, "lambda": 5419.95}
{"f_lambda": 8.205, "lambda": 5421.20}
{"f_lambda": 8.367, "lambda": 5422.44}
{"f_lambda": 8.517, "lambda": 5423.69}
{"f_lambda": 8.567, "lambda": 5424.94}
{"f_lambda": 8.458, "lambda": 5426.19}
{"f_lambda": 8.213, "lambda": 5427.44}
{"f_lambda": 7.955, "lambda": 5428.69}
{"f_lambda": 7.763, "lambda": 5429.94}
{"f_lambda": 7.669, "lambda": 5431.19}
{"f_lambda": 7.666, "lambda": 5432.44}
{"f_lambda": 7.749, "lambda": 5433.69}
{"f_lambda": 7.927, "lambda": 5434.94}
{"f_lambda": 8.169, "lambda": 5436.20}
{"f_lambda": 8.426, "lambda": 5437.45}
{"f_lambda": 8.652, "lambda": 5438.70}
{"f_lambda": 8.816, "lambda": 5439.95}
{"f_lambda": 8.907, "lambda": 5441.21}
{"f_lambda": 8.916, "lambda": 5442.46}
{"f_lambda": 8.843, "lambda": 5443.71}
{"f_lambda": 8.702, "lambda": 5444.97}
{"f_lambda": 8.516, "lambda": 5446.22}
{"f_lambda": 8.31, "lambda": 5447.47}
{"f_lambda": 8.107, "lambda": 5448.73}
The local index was 4.4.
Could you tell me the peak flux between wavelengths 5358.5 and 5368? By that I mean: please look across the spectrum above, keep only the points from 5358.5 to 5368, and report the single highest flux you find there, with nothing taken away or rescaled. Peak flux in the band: 7.36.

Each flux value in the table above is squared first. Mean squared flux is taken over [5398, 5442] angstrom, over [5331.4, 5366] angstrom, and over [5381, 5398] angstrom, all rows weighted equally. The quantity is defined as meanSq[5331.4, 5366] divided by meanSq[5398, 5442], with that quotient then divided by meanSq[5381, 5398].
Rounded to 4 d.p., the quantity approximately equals 0.0182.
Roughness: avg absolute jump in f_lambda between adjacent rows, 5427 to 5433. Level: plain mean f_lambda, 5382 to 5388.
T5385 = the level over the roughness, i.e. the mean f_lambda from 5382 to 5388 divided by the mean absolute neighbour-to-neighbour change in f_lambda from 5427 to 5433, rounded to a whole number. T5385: 51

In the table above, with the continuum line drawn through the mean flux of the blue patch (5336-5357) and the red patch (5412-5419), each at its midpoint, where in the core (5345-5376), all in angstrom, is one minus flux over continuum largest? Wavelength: 5362.84 angstrom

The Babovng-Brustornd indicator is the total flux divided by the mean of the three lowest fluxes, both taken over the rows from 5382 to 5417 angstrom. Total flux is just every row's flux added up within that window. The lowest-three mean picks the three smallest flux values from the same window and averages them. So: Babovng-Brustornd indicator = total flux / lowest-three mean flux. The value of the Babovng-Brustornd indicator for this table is 30.6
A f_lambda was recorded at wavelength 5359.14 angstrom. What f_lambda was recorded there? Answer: 7.316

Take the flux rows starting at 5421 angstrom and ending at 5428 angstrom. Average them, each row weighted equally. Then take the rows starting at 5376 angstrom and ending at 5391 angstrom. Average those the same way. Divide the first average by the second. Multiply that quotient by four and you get 4.7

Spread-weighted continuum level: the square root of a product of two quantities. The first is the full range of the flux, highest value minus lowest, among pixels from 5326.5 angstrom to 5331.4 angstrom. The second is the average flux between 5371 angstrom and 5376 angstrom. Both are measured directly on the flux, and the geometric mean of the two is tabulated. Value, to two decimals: 1.15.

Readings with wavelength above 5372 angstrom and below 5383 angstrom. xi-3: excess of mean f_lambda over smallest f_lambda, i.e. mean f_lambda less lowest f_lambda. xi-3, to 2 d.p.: 0.31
